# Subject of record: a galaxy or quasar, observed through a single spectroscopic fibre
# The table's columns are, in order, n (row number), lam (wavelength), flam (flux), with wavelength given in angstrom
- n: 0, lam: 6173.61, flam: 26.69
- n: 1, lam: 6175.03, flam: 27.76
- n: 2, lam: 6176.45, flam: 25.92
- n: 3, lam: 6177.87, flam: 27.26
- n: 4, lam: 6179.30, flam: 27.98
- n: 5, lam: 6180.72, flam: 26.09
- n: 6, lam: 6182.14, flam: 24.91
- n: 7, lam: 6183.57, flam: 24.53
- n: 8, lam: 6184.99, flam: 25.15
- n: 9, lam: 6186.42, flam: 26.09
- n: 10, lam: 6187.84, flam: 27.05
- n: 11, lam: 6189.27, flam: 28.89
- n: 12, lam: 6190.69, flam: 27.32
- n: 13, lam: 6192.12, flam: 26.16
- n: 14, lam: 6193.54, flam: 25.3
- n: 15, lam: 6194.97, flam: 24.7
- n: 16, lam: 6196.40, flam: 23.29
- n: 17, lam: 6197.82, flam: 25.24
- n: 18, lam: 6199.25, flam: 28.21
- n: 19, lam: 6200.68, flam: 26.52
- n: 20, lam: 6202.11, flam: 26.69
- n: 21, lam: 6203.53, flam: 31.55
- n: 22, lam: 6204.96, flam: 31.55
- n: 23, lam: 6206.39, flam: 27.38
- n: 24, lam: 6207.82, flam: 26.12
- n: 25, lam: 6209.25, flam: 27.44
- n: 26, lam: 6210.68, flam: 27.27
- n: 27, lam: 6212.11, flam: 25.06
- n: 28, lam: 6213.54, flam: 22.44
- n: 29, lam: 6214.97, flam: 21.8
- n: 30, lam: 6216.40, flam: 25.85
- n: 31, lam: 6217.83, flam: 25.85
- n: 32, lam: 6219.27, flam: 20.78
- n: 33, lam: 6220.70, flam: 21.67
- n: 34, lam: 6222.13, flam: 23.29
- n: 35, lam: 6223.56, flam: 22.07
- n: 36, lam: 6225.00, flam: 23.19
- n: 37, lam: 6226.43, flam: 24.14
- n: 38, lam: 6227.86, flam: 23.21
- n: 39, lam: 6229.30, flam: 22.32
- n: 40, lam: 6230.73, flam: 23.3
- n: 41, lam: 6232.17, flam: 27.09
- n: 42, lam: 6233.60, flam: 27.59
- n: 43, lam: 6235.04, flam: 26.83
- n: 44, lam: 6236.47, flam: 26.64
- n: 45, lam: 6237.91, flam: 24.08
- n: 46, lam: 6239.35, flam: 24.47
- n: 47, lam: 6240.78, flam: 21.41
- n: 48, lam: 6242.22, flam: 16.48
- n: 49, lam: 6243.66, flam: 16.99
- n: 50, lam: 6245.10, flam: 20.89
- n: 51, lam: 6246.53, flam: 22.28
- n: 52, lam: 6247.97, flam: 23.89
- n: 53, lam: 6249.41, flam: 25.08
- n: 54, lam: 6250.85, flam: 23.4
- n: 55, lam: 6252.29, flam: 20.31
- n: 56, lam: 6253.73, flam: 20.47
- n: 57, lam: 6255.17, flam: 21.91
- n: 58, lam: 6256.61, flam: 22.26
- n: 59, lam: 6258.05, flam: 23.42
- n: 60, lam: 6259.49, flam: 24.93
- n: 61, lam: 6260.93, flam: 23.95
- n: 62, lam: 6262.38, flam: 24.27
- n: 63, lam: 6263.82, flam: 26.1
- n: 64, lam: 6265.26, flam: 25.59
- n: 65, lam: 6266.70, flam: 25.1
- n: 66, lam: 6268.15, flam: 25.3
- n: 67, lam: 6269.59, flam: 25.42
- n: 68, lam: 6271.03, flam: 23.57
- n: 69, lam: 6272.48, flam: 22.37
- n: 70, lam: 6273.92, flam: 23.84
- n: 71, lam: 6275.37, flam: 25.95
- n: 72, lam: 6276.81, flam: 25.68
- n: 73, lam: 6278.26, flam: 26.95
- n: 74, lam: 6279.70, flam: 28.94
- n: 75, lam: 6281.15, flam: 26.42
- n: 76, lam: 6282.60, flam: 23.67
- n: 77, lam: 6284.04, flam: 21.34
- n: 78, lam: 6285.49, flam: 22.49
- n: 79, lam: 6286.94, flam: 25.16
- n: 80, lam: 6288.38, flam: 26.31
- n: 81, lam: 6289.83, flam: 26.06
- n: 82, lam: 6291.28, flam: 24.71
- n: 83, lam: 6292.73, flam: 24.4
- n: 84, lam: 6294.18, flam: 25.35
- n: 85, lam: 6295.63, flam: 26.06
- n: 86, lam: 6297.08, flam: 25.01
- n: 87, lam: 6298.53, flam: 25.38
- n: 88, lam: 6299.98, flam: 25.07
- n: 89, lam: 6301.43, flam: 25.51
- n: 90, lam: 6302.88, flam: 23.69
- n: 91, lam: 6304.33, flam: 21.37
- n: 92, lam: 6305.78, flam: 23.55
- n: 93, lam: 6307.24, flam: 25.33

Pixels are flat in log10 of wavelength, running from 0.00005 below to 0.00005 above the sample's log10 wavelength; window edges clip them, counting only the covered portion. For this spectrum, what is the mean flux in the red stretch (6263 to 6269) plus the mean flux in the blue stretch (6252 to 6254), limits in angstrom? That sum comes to 45.9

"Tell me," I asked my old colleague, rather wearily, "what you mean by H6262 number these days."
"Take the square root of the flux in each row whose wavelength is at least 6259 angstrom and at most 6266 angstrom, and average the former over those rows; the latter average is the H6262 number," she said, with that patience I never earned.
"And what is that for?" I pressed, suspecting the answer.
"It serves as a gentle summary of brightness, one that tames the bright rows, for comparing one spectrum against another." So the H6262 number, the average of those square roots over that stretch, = 5.00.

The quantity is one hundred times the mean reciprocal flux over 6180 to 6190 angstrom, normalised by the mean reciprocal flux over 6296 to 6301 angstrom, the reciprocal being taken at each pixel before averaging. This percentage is 97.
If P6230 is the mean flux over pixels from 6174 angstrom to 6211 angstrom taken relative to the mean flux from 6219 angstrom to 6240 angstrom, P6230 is 1.11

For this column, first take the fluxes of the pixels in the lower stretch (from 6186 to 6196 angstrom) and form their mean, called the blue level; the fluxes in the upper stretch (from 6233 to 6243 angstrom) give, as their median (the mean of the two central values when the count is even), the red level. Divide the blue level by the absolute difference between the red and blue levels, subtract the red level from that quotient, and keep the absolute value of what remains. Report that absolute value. 11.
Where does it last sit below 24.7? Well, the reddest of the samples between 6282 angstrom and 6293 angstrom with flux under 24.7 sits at 6292.73 angstrom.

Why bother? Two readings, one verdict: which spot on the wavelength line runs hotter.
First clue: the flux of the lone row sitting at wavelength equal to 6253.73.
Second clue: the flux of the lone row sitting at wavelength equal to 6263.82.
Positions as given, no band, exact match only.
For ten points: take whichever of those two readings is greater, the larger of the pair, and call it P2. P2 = 26.1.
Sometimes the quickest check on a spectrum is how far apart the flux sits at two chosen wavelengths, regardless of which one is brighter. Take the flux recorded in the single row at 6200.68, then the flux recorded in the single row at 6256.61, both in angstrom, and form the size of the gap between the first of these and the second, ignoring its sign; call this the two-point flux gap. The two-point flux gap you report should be 4.3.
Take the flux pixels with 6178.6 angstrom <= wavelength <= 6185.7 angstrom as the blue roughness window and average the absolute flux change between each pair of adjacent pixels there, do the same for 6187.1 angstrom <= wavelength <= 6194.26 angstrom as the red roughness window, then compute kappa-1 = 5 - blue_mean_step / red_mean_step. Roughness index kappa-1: 4.25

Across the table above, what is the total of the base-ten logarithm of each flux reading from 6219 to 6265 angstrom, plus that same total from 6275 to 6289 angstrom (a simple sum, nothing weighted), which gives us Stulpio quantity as 58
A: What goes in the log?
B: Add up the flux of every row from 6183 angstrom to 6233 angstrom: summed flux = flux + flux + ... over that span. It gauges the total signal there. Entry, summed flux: 889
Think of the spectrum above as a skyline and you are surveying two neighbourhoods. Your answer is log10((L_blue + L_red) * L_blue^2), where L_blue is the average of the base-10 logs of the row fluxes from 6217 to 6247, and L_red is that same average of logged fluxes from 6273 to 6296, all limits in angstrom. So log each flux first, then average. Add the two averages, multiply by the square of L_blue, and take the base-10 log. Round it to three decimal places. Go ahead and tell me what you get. 0.708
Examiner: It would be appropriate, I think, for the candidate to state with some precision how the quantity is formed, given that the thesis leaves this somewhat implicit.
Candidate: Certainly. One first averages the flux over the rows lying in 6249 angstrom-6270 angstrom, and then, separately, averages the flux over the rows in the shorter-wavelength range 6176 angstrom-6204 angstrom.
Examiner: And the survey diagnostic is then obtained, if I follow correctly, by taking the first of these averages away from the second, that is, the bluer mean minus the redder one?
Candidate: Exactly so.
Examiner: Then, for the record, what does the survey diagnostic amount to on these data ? 2.6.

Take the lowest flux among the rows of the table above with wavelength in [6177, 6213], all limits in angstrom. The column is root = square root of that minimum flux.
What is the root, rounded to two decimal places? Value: 4.83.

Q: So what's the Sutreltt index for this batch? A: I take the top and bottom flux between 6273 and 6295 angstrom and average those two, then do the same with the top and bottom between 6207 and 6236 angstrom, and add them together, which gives 49.3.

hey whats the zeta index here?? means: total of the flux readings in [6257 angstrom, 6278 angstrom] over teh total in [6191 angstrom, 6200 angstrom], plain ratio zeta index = 2.3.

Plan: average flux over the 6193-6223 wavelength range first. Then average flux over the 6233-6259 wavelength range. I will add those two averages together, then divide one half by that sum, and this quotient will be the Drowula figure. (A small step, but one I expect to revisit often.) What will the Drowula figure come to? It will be 0.0104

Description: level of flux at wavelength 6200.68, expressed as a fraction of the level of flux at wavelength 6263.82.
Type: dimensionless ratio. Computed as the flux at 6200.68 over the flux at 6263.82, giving 1.02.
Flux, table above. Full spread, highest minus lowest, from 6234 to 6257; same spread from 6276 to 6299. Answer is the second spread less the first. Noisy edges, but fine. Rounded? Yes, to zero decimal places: -3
